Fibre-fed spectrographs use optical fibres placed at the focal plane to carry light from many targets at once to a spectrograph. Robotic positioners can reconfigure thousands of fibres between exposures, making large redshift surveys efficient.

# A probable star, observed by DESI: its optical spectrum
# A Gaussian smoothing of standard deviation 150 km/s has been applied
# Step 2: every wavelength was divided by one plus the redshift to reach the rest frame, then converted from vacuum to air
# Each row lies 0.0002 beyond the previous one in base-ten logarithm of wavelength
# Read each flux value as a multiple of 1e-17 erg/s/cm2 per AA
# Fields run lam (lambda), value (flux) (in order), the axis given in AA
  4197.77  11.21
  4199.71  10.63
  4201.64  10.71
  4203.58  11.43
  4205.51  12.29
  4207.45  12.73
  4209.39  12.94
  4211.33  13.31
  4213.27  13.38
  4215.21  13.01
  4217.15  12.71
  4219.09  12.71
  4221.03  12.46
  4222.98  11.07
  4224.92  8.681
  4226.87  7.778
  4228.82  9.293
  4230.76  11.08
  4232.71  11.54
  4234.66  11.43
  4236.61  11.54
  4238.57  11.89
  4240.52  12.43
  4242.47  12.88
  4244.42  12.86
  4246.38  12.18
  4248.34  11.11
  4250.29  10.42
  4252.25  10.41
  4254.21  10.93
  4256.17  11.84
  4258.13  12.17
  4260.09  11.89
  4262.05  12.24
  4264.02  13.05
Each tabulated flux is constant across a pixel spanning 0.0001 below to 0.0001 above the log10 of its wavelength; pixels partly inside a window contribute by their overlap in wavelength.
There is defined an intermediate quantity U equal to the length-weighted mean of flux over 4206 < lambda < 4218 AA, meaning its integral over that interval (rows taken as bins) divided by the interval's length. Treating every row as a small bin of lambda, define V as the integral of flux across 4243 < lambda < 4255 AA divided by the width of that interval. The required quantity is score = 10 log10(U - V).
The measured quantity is 2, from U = 13.0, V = 11.4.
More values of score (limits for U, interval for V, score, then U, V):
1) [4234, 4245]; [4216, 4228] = 1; 12.2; 10.9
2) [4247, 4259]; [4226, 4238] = -2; 11.2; 10.5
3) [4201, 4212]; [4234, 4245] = -11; 12.2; 12.2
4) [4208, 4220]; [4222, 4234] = 5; 13.0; 9.9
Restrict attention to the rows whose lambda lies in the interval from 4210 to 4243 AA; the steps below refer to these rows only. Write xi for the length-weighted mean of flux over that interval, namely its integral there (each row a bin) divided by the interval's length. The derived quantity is 11.6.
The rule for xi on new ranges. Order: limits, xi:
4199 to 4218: 12.3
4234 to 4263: 11.8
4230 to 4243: 11.8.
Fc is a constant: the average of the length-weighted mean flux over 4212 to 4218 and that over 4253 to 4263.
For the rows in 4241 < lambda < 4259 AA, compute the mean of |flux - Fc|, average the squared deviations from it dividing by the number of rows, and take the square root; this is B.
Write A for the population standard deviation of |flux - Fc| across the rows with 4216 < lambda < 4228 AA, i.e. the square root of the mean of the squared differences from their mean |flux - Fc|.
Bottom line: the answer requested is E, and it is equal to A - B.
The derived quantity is 1.1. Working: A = 1.8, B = 0.69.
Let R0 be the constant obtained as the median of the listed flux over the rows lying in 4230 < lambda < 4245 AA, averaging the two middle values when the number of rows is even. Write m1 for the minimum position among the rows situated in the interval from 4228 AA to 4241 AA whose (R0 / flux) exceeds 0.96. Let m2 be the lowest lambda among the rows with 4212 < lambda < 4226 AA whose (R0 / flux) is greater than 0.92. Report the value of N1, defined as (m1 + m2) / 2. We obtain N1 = 4223.0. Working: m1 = 4228.82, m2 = 4217.15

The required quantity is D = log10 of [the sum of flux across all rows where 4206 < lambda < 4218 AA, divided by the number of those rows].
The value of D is 1.11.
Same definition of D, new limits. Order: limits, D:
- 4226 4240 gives 1.03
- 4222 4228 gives 0.96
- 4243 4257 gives 1.06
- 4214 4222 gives 1.10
